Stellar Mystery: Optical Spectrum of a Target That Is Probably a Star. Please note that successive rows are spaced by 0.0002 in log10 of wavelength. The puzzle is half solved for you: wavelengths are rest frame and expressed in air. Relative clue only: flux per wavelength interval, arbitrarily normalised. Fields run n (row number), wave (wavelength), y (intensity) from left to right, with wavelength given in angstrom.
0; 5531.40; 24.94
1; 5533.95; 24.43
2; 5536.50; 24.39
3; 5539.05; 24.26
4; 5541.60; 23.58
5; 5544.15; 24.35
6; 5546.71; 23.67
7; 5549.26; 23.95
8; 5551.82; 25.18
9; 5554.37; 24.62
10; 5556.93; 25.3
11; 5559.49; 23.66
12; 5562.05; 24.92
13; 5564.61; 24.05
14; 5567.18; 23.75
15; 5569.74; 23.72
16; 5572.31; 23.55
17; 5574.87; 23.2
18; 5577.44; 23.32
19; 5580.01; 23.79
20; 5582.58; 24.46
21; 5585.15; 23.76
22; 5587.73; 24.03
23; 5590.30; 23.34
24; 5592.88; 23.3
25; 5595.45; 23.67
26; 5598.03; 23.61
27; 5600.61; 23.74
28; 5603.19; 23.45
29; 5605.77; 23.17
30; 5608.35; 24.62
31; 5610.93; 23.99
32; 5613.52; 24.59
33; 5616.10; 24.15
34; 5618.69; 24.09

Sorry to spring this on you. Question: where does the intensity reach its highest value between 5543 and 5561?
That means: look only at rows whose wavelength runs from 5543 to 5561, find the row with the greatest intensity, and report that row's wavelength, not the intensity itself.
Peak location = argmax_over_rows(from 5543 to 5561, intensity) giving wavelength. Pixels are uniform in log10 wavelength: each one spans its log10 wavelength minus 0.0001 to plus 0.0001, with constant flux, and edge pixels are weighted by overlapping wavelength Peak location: 5556.93 angstrom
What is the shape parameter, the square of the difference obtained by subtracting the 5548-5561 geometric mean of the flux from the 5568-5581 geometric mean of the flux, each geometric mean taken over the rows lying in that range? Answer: 1.04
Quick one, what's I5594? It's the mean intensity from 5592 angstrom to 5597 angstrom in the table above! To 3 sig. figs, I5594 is 23.5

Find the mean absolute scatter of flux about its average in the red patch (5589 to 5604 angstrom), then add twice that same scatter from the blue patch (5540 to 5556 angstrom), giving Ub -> 1.1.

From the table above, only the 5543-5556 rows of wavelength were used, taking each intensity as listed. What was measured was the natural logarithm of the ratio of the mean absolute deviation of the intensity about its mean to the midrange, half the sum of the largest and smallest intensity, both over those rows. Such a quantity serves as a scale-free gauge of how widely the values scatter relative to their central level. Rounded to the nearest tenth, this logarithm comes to -4.0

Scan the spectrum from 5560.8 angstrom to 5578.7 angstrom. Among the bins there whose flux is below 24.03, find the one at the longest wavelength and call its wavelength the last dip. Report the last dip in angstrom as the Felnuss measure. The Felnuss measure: 5577.44 angstrom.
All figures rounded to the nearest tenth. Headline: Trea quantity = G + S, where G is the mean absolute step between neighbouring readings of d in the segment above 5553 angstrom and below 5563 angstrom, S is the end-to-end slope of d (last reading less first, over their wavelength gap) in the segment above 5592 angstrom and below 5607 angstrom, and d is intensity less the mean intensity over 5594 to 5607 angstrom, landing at 1.2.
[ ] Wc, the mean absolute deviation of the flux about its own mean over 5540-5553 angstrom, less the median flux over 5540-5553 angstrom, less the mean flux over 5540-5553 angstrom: -47.6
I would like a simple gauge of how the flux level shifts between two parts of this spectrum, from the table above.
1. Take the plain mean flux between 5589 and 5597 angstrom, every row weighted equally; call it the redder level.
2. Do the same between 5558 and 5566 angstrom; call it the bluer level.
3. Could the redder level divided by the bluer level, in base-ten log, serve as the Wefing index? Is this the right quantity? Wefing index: -0.014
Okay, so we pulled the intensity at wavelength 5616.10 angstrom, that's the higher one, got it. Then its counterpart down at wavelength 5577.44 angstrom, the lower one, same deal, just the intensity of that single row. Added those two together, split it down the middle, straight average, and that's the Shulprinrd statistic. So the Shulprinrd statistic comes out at 23.7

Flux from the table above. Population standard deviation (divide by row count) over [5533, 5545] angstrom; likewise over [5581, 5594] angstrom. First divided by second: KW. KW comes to 0.7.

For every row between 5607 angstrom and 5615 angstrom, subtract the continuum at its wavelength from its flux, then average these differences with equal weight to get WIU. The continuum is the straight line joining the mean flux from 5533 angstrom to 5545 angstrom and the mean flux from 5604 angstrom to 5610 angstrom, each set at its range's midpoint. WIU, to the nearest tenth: 0.5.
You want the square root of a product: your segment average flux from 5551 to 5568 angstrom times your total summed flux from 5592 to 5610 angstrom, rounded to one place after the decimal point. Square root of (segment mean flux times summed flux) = 63.7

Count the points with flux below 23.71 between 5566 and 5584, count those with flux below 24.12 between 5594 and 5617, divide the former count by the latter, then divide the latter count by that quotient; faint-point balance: 12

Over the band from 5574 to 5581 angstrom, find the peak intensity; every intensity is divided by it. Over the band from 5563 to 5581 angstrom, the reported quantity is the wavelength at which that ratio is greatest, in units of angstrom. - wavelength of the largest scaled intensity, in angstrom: 5564.61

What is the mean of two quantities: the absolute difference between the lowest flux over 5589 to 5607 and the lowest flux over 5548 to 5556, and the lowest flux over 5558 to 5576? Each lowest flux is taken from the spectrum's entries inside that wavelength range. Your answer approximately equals 12.0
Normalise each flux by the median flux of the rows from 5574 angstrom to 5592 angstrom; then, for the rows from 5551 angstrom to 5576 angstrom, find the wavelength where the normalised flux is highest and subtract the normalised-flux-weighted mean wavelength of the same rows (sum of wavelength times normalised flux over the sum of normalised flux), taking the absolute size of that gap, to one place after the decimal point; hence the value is 6.2 angstrom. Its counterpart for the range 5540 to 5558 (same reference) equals 7.6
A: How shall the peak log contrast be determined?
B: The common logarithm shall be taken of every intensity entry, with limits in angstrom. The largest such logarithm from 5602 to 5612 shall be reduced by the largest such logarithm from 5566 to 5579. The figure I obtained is 0.016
